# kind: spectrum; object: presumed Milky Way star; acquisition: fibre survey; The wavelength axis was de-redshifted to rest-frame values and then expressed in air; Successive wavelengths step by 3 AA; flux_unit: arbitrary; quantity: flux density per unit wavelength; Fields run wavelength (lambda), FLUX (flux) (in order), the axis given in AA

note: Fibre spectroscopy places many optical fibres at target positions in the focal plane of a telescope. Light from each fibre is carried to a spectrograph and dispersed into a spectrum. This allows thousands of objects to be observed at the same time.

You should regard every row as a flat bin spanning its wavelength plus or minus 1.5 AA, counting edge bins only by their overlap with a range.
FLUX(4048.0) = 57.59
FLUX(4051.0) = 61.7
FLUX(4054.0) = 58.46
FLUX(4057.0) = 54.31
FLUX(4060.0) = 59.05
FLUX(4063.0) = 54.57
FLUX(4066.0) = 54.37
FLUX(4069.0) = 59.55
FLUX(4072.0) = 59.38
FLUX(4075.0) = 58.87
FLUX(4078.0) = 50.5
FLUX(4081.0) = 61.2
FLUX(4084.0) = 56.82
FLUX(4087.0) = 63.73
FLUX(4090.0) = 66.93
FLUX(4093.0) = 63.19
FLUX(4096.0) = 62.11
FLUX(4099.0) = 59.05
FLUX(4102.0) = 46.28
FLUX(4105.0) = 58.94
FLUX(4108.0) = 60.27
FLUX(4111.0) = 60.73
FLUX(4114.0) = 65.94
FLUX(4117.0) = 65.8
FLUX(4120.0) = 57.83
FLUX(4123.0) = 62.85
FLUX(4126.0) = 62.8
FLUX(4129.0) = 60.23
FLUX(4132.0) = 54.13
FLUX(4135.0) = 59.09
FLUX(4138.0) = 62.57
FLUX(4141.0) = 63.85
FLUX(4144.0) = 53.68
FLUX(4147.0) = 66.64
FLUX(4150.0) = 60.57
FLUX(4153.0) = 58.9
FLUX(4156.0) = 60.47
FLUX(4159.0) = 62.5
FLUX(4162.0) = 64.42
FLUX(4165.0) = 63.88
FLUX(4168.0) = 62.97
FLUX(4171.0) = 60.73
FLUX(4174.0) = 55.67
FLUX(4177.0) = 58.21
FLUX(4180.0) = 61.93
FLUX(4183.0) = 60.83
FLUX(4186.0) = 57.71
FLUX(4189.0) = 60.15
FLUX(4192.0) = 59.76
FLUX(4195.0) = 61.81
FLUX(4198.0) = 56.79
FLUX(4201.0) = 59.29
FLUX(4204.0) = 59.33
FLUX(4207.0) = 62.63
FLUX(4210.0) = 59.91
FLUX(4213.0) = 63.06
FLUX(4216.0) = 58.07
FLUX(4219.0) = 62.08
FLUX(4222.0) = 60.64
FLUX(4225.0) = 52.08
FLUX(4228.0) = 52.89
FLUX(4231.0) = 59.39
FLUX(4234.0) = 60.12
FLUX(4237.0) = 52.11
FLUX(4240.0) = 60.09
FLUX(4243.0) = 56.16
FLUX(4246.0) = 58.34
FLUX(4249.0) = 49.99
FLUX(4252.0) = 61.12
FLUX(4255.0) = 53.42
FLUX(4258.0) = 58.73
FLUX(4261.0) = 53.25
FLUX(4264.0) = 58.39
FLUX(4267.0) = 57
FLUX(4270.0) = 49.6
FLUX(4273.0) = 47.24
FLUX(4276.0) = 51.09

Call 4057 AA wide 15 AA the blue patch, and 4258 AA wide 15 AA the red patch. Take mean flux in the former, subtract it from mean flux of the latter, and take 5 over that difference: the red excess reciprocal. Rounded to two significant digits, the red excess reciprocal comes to -7.9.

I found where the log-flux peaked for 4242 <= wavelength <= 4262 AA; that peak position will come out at 4252.0 AA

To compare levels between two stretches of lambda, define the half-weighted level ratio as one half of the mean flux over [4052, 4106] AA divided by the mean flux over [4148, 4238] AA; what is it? 0.49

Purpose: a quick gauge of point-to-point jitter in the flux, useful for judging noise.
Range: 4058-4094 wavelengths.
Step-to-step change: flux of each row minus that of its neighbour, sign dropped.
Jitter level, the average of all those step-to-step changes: 4.35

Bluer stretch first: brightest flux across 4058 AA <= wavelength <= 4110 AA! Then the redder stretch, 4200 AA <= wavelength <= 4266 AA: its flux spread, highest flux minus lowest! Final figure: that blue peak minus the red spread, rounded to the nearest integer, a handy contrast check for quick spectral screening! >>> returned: 54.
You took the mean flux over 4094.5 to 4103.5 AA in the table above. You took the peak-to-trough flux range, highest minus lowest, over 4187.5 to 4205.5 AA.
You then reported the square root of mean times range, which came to 16.7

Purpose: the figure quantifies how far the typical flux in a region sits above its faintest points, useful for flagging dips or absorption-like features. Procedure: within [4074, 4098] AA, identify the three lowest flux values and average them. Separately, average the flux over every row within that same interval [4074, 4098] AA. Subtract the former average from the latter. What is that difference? 5.0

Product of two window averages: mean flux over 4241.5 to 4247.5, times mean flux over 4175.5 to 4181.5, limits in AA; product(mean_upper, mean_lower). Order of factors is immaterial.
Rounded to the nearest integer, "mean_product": 3439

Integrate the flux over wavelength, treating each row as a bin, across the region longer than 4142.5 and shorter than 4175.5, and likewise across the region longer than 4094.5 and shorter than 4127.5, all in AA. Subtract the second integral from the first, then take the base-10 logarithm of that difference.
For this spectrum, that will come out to 1.37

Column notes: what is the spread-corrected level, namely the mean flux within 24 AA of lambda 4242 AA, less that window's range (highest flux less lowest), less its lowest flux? -5.3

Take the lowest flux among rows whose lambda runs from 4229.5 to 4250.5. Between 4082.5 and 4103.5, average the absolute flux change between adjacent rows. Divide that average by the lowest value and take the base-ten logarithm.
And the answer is -0.99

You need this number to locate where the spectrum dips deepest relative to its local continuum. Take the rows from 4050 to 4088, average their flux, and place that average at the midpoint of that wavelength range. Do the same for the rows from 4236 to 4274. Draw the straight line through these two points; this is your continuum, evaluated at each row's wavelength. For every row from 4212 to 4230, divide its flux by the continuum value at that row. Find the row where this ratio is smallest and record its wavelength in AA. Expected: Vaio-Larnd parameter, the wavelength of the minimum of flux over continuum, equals 4225.0 AA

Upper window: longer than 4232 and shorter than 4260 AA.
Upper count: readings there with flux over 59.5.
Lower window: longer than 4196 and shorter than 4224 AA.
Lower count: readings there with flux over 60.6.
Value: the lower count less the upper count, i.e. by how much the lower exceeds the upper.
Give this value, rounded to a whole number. 1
